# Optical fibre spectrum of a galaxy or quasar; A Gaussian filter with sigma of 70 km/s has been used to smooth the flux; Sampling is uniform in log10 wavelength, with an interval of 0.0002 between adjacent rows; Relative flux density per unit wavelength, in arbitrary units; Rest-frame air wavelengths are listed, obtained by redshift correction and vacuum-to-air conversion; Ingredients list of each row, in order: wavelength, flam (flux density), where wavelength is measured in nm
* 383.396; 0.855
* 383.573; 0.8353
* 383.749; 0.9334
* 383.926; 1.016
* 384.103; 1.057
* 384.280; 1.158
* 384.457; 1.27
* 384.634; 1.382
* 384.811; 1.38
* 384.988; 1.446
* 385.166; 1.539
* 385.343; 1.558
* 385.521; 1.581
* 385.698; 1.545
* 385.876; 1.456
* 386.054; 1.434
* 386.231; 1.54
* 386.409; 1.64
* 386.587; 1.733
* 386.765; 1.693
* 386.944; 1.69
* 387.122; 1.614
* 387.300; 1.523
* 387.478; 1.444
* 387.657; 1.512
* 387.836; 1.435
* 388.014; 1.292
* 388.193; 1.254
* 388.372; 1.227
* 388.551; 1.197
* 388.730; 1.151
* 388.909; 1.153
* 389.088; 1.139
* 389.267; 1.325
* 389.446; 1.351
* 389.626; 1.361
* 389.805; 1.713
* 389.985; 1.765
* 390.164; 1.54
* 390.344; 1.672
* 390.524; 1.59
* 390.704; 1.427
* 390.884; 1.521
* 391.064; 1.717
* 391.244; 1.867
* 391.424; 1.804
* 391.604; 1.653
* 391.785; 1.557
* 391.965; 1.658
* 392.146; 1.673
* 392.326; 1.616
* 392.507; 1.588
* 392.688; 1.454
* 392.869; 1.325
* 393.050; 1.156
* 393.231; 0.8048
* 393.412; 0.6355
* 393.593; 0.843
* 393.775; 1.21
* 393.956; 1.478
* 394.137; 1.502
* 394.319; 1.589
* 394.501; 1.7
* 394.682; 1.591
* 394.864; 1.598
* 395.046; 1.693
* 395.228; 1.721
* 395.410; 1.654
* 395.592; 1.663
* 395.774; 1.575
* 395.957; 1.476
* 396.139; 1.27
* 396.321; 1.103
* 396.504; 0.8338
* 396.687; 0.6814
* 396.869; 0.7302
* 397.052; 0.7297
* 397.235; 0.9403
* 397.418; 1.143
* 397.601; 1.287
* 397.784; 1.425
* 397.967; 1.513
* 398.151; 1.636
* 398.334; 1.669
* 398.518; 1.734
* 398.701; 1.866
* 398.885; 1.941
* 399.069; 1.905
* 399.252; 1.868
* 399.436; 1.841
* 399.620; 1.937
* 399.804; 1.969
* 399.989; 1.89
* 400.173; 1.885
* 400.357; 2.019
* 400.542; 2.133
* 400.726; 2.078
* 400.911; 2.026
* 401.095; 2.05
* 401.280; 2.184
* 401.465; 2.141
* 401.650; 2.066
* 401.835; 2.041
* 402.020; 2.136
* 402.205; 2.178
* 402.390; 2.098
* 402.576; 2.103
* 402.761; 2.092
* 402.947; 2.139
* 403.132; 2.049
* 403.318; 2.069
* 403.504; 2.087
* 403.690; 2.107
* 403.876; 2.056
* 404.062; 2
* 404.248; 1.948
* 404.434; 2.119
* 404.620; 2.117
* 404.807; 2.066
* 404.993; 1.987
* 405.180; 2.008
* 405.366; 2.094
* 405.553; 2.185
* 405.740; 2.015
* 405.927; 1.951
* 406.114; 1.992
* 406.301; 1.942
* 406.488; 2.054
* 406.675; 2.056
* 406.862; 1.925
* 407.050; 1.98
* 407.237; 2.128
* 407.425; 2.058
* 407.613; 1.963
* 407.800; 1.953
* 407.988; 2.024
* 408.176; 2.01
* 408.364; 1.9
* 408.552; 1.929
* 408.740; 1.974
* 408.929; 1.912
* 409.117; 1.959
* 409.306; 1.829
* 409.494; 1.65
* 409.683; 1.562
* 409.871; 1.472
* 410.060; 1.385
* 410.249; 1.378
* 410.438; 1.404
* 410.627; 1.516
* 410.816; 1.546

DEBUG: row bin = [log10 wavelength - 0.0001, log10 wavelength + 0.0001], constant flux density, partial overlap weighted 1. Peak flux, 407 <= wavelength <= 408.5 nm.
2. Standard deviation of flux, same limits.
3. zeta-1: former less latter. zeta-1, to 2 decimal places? 2.06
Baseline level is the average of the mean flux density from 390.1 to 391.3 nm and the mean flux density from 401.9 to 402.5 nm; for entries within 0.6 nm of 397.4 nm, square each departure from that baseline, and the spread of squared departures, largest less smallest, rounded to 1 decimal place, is 1.2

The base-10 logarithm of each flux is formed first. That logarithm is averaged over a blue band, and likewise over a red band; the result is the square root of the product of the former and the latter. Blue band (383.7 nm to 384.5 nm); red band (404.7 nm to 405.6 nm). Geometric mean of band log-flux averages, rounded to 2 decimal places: 0.10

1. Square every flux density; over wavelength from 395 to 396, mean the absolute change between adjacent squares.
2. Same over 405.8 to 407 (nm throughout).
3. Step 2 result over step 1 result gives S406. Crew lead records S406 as 1.4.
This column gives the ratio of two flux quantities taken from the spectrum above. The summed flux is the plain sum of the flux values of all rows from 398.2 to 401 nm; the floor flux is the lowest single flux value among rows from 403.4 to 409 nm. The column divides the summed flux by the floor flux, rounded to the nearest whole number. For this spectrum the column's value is 15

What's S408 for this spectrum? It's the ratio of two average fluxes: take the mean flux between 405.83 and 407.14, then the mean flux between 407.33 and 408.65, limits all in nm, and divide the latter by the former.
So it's 1.00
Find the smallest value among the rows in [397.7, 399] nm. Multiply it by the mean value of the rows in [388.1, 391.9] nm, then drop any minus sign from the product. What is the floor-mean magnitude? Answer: 2.10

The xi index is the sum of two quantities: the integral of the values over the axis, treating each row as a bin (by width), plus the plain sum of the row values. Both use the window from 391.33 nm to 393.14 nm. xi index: 18.3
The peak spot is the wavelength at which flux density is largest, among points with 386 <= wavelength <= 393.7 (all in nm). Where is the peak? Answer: 391.244 nm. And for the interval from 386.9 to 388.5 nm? 386.944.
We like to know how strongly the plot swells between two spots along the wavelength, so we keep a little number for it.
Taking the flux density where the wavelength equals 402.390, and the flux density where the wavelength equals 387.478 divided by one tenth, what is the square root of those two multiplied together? 5.5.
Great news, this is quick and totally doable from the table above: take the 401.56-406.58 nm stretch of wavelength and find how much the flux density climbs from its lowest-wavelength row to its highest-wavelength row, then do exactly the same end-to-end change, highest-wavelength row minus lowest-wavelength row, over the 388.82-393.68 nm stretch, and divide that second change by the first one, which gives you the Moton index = 25.8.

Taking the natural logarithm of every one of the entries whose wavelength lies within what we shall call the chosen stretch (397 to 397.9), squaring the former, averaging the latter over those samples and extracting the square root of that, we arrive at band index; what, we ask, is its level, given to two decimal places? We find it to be 0.25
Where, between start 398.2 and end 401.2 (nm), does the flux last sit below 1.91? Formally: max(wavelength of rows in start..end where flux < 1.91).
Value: 400.173 nm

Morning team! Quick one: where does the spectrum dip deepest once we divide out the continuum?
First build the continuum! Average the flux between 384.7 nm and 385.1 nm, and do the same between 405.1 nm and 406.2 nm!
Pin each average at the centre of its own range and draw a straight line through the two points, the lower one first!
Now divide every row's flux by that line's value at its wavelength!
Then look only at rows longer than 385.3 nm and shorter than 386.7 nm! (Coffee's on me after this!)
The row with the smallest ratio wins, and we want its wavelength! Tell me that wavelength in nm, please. 386.054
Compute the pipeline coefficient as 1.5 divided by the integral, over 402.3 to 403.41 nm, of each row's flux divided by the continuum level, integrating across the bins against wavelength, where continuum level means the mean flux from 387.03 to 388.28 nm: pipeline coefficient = 0.93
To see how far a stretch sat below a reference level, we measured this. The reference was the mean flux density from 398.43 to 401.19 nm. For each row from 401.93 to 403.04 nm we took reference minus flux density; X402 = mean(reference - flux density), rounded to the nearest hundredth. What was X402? -0.18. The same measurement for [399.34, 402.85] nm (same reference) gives -0.10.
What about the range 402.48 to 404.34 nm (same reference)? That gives -0.12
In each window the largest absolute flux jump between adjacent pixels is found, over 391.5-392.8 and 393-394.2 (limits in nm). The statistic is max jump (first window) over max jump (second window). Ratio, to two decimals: 0.37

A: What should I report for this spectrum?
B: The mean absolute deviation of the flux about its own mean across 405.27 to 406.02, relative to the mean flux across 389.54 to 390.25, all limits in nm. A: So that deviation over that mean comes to 0.049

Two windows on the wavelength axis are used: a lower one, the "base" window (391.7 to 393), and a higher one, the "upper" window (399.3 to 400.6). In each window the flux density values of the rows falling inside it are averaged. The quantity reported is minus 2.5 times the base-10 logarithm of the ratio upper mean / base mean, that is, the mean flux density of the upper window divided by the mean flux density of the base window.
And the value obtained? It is -0.25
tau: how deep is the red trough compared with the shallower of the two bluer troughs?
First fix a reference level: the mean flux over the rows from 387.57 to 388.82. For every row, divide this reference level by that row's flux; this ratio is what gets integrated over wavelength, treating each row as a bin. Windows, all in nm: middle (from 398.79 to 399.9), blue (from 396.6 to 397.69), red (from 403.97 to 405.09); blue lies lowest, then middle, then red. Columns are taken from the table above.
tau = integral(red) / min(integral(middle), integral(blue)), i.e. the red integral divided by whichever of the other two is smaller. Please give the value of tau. 0.95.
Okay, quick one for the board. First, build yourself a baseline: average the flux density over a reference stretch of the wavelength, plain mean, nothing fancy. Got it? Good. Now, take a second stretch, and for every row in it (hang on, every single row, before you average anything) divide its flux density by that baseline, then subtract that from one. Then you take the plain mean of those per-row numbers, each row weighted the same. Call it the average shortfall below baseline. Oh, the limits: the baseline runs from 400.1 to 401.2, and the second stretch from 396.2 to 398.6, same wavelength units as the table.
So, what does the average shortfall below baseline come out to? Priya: 0.42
